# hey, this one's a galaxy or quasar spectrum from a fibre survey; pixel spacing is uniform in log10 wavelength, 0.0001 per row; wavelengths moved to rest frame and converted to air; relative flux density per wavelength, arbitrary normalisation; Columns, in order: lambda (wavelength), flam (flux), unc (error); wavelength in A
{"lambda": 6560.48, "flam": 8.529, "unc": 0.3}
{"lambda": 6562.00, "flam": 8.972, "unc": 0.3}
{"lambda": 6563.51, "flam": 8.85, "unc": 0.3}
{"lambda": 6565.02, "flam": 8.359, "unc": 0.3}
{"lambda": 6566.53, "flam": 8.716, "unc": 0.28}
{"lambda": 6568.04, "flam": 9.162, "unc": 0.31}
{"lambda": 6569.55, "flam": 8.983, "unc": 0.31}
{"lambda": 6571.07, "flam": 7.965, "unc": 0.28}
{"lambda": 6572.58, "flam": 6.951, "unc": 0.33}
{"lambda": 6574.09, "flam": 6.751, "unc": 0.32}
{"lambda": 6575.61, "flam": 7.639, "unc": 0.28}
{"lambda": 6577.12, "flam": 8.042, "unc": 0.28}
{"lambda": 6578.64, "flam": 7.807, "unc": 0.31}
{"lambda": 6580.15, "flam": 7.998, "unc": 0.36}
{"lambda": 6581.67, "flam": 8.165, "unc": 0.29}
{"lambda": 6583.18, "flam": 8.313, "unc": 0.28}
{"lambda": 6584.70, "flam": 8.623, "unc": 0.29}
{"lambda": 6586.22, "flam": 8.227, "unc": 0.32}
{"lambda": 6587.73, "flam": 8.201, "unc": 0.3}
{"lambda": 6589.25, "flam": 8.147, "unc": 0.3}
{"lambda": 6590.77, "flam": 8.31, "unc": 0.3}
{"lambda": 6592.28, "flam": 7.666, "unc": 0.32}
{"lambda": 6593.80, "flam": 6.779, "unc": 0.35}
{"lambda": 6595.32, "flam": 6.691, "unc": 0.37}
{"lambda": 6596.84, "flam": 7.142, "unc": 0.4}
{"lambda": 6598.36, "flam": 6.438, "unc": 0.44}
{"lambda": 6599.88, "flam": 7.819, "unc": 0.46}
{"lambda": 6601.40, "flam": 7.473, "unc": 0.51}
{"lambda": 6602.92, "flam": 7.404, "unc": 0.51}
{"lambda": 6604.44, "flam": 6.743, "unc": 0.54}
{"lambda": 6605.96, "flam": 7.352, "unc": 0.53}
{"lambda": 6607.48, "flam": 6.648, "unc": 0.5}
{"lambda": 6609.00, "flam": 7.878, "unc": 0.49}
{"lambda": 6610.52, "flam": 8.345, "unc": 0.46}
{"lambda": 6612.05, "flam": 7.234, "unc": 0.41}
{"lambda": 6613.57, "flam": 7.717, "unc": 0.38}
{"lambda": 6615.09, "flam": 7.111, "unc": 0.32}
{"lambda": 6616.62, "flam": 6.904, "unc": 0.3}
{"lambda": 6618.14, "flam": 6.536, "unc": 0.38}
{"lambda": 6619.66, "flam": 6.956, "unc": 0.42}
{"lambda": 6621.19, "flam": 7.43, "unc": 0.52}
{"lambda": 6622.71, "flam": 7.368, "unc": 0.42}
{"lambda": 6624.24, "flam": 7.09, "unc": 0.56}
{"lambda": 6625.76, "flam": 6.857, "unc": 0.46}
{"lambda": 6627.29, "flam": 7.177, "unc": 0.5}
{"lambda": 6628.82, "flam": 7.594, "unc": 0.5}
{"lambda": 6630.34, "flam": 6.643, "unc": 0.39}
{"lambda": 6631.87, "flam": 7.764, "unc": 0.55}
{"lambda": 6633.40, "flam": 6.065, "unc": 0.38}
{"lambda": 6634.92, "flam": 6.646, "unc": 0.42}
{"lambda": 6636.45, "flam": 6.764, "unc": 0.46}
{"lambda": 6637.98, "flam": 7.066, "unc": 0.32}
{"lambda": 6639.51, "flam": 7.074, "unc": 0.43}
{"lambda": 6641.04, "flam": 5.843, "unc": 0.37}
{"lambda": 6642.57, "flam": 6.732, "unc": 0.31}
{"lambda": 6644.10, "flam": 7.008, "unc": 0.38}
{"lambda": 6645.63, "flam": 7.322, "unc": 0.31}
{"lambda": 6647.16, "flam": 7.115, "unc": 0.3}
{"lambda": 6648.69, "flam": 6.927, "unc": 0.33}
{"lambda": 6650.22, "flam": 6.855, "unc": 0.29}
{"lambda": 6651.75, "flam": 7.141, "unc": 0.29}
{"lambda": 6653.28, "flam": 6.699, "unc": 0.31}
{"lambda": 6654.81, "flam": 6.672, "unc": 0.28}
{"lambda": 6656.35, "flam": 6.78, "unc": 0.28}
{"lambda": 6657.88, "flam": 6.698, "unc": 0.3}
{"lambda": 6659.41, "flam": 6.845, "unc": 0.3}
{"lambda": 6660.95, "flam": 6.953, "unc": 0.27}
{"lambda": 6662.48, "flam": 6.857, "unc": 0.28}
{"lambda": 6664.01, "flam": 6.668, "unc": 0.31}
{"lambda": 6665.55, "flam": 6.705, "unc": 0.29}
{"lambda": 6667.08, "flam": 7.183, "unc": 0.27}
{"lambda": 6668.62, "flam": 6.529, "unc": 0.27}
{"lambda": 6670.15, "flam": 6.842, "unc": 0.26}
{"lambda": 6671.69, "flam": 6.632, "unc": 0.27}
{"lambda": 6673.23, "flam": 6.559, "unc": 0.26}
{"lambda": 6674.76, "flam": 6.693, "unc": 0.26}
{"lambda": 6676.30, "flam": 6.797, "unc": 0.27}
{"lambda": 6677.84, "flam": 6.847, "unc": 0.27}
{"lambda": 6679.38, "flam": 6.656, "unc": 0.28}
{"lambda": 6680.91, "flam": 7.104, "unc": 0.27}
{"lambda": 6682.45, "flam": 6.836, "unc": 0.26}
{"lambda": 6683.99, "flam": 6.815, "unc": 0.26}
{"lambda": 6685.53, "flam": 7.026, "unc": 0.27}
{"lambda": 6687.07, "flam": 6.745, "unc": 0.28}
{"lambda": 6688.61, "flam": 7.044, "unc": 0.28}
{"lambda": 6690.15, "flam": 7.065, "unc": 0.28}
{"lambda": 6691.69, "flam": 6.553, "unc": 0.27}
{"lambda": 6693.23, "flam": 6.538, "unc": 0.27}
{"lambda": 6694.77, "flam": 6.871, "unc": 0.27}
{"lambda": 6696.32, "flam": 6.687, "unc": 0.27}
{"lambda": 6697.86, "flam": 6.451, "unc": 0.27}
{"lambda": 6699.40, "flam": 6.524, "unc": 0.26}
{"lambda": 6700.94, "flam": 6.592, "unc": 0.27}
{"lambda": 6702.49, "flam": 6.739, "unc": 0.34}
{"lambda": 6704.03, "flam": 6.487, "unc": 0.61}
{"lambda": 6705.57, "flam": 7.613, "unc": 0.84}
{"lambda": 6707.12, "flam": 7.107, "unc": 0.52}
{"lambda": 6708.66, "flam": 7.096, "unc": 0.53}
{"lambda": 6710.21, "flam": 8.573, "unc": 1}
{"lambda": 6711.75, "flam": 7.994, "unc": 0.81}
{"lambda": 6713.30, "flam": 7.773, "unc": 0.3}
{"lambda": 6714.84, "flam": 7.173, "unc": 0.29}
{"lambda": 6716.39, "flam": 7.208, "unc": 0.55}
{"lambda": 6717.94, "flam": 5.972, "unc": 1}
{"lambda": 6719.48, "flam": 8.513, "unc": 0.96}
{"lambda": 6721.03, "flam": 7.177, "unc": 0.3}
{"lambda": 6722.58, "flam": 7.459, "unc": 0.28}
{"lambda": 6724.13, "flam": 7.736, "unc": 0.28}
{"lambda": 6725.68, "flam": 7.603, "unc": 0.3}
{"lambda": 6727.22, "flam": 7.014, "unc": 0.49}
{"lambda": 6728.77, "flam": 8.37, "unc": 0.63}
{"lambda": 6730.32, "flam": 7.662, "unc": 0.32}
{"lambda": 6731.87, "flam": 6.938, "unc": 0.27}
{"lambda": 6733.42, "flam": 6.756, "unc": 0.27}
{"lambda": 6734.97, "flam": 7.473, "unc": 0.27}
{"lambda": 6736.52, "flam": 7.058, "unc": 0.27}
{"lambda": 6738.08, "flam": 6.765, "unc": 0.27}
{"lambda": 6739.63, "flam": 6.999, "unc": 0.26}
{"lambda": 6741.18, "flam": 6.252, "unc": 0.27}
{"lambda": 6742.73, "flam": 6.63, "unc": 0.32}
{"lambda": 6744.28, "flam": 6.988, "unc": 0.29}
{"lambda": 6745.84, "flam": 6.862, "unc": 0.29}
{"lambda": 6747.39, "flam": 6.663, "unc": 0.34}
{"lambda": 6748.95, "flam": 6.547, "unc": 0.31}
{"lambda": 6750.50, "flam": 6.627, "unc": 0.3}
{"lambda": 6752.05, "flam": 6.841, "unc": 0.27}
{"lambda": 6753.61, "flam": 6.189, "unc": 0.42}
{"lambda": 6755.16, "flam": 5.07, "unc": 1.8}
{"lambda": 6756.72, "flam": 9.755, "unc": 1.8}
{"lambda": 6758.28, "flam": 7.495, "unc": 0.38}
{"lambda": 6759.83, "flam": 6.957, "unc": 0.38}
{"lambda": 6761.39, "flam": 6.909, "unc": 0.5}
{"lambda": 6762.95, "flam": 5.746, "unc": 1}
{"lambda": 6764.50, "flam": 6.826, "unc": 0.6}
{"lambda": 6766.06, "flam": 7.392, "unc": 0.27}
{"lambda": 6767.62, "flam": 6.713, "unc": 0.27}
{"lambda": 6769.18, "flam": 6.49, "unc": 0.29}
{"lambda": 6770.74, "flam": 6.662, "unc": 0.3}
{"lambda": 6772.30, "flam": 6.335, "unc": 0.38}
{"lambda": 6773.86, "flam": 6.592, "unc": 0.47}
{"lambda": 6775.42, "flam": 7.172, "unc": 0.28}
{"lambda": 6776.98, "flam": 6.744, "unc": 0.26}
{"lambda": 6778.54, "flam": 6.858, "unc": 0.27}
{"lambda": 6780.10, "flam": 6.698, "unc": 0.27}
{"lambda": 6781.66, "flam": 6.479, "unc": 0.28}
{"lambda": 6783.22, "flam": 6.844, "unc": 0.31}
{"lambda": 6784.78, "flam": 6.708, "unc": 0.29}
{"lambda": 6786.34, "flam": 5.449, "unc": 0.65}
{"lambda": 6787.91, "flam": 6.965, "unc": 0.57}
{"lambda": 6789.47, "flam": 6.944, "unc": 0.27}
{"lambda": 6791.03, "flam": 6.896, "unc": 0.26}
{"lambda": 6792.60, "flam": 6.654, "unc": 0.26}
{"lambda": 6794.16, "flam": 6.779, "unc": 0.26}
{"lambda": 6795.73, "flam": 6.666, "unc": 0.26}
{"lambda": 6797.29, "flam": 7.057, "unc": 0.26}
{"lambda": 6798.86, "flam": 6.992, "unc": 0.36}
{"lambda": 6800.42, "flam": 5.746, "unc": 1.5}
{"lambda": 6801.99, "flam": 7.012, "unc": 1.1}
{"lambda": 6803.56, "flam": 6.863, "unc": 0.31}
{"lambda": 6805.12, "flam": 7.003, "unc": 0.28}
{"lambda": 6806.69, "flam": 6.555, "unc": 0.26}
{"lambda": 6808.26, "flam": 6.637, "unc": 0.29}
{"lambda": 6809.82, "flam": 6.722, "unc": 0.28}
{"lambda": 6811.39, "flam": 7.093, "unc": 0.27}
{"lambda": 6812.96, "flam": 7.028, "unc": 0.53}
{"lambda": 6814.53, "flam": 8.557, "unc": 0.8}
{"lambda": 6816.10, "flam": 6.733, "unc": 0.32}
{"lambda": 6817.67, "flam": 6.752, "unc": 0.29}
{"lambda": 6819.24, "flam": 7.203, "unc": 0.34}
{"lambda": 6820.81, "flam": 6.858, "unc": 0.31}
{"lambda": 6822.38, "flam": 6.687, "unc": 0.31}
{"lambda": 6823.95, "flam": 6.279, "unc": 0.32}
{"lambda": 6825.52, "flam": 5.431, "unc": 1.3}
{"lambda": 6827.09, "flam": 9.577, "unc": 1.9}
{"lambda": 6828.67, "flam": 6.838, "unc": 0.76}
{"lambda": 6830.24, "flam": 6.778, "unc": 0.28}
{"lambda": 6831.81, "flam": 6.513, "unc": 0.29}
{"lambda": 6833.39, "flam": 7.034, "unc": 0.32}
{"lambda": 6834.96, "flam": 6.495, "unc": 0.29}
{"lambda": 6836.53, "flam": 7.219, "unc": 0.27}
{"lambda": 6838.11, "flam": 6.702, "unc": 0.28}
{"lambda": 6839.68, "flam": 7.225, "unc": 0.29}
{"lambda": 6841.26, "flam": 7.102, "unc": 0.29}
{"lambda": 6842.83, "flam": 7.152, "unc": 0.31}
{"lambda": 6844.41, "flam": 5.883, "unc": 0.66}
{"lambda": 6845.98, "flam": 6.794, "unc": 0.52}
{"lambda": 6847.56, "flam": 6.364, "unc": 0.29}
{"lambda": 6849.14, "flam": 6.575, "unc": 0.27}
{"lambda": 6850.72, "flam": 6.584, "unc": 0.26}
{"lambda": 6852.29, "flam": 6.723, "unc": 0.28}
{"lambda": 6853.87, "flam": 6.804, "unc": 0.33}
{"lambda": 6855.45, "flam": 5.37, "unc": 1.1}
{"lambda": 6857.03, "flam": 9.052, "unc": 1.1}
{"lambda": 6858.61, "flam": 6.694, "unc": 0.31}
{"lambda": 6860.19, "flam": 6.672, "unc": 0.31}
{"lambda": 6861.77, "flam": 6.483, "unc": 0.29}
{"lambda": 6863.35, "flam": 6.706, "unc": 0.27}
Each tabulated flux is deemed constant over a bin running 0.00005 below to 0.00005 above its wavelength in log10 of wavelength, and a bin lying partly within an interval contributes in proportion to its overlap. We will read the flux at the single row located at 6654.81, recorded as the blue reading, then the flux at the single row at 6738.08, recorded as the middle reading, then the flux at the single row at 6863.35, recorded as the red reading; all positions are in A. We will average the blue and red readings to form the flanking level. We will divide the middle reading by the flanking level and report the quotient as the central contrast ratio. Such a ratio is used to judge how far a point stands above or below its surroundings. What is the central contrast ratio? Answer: 1.01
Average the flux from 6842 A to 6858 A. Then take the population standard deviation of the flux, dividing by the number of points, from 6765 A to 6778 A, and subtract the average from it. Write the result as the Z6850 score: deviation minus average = -6.40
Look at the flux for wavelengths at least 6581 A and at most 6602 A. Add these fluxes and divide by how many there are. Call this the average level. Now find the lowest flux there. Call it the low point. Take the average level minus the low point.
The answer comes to 1.28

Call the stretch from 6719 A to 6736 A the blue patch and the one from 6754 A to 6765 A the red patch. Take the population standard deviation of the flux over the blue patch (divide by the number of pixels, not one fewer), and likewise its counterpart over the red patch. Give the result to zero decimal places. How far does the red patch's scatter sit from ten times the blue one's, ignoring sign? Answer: 4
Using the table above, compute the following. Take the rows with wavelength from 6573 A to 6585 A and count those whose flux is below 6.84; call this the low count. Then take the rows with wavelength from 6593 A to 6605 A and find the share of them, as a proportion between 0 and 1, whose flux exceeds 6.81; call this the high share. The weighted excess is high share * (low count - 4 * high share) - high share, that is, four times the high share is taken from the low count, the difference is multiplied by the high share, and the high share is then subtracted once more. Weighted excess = -1.0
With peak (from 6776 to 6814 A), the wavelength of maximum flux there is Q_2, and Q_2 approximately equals 6811.39 A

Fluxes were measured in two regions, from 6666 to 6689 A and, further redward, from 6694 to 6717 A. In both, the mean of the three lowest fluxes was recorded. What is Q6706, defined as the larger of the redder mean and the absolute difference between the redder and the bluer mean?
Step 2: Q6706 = 6.49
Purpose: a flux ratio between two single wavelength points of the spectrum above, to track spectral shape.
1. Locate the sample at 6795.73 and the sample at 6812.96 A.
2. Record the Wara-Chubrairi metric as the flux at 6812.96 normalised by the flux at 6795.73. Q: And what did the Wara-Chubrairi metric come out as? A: 1.05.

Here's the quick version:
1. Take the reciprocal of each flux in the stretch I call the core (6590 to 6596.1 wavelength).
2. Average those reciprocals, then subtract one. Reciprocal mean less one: -0.863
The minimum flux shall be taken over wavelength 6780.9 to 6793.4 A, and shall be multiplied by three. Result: 16.3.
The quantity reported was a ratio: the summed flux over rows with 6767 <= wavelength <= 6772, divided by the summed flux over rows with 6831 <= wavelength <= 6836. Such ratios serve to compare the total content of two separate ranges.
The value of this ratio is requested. 0.99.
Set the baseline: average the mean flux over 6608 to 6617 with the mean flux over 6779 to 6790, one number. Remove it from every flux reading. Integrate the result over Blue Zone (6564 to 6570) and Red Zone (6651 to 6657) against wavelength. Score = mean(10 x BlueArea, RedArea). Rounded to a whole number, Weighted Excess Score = 52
